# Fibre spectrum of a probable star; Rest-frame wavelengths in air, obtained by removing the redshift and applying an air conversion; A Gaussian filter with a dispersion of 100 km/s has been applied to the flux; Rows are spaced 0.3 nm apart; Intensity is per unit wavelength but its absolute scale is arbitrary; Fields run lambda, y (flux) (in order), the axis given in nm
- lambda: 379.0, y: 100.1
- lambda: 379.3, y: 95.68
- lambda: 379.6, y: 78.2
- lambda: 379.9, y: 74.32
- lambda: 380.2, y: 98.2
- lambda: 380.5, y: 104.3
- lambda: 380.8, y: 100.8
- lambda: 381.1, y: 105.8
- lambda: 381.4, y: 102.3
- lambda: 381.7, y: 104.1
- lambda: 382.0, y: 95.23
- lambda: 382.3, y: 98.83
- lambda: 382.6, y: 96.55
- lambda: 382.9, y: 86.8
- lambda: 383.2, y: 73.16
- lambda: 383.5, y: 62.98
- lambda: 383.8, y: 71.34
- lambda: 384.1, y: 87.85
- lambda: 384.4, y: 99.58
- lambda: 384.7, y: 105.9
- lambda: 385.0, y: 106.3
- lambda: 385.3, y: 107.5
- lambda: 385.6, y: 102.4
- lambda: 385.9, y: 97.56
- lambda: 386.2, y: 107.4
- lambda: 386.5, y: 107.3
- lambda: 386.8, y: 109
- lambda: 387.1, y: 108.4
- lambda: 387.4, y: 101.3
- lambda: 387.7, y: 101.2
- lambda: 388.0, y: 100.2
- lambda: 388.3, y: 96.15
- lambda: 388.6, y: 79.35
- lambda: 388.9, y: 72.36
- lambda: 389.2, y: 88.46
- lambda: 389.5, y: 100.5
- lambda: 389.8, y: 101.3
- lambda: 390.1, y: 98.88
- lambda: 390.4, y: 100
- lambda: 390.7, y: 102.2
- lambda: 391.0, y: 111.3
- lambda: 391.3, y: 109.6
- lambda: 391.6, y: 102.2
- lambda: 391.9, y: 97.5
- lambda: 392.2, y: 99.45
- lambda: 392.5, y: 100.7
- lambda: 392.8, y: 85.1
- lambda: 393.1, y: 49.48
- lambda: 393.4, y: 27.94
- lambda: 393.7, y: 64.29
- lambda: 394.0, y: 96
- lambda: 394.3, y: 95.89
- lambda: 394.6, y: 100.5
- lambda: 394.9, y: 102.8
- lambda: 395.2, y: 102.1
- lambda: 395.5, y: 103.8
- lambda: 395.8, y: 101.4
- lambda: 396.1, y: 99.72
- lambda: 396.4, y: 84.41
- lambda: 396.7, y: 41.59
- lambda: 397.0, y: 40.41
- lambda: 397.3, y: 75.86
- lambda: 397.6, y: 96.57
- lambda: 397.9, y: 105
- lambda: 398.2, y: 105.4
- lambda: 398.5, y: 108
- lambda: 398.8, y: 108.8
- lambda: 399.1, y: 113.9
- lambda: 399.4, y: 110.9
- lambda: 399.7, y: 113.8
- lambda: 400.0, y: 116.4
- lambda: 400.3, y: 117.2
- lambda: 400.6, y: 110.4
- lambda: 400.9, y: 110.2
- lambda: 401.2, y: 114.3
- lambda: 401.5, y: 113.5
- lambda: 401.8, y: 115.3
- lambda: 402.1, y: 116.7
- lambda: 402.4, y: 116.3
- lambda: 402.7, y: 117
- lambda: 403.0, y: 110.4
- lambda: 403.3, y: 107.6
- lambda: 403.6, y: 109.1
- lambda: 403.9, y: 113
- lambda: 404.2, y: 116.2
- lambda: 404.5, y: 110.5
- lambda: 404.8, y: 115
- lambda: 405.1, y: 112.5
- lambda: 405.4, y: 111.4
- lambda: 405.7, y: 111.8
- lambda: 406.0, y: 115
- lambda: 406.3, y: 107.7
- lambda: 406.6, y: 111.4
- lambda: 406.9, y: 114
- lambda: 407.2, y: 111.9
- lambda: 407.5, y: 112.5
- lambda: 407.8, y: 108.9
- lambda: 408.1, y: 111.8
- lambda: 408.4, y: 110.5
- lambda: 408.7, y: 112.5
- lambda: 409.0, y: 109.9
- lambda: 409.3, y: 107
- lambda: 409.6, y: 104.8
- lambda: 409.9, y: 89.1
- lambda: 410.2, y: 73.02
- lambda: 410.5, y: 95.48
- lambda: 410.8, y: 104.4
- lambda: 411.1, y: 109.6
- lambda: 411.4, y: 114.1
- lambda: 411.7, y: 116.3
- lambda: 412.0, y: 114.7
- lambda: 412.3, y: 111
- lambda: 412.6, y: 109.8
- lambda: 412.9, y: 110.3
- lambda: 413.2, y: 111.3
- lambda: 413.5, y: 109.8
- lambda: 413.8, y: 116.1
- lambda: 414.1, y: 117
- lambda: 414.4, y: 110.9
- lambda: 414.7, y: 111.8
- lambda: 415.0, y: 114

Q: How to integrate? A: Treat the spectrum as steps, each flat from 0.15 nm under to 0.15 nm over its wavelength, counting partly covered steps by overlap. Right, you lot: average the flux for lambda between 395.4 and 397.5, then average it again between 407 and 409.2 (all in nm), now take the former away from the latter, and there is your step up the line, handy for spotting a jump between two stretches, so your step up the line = 33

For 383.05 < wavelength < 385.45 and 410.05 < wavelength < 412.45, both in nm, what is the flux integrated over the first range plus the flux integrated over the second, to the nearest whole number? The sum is 466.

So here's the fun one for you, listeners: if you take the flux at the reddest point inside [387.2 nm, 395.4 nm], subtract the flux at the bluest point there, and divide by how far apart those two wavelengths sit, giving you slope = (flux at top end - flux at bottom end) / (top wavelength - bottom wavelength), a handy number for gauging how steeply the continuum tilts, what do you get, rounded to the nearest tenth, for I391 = 0.1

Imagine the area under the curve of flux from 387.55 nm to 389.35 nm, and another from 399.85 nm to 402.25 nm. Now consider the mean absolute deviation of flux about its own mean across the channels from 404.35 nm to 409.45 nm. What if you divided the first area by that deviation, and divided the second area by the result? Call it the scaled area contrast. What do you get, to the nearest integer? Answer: 3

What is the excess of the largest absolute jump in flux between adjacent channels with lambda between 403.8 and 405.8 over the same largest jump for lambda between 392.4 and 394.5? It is -31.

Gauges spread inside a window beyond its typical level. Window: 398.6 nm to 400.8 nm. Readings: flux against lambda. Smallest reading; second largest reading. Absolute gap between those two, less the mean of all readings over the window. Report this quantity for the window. -105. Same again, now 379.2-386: -50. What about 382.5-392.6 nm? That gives -50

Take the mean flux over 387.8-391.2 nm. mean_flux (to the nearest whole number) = 96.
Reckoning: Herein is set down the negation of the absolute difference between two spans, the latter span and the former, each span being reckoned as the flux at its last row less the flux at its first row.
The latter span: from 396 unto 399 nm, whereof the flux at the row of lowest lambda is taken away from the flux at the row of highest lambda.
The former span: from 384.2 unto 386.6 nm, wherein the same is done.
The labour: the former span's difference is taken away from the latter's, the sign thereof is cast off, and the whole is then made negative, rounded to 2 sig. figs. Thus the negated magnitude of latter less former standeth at -1.4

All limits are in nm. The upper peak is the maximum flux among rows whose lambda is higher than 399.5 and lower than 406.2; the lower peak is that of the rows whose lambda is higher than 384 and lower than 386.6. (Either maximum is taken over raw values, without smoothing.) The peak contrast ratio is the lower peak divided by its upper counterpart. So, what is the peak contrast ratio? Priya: 0.92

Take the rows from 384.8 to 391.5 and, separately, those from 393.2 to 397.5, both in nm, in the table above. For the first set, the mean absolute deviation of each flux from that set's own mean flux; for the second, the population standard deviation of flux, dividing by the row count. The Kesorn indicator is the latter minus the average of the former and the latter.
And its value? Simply 9.7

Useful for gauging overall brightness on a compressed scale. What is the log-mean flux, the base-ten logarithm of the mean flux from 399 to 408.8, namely 2.05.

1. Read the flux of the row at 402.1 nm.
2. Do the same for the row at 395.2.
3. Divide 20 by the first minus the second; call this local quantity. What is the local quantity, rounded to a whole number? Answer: 1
